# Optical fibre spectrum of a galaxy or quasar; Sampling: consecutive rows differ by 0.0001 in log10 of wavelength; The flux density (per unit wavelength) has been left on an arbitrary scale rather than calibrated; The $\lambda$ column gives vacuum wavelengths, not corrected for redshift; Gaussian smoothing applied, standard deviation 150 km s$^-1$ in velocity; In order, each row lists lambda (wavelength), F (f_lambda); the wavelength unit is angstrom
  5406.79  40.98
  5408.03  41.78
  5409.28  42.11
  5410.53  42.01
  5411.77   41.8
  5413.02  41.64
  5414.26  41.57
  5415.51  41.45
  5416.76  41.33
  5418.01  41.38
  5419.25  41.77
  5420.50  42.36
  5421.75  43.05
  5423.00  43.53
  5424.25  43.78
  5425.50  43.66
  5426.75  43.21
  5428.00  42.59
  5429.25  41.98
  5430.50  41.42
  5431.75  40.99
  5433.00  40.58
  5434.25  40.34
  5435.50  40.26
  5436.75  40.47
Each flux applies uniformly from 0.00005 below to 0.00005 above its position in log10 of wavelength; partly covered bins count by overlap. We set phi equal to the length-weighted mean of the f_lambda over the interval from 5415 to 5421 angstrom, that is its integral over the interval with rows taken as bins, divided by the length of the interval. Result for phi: 41.6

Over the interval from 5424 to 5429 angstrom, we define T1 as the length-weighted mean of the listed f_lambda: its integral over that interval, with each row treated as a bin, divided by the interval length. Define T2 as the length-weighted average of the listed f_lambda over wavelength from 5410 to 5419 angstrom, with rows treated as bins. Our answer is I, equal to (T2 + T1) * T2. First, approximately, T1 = 43.2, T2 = 41.6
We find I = 3531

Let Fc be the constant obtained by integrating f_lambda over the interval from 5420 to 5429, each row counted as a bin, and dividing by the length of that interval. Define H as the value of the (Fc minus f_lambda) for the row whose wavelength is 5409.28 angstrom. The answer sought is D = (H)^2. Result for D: 1.0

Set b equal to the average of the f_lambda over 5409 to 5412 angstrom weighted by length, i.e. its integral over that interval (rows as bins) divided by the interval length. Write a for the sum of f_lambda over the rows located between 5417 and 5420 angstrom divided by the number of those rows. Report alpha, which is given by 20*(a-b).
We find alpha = -9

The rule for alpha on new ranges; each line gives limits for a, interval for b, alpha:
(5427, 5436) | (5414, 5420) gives -7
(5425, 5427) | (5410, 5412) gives 28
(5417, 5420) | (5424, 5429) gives -32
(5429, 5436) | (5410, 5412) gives -22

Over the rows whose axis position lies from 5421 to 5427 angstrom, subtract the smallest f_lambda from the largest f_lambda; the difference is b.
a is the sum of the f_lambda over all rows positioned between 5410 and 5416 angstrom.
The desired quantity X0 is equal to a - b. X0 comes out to 208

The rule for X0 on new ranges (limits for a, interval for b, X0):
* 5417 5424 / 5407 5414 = 212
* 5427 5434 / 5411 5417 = 207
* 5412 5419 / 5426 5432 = 205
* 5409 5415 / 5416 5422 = 207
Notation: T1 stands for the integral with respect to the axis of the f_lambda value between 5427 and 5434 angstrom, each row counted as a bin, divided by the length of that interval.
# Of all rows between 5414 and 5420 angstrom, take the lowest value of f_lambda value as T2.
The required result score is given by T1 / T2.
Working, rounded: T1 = 41.6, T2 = 41.33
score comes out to 1.01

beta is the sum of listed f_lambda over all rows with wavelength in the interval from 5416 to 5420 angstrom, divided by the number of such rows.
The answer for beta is 41.5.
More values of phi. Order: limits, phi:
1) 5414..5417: 41.4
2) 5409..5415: 41.8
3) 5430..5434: 40.9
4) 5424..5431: 42.7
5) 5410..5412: 42.0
